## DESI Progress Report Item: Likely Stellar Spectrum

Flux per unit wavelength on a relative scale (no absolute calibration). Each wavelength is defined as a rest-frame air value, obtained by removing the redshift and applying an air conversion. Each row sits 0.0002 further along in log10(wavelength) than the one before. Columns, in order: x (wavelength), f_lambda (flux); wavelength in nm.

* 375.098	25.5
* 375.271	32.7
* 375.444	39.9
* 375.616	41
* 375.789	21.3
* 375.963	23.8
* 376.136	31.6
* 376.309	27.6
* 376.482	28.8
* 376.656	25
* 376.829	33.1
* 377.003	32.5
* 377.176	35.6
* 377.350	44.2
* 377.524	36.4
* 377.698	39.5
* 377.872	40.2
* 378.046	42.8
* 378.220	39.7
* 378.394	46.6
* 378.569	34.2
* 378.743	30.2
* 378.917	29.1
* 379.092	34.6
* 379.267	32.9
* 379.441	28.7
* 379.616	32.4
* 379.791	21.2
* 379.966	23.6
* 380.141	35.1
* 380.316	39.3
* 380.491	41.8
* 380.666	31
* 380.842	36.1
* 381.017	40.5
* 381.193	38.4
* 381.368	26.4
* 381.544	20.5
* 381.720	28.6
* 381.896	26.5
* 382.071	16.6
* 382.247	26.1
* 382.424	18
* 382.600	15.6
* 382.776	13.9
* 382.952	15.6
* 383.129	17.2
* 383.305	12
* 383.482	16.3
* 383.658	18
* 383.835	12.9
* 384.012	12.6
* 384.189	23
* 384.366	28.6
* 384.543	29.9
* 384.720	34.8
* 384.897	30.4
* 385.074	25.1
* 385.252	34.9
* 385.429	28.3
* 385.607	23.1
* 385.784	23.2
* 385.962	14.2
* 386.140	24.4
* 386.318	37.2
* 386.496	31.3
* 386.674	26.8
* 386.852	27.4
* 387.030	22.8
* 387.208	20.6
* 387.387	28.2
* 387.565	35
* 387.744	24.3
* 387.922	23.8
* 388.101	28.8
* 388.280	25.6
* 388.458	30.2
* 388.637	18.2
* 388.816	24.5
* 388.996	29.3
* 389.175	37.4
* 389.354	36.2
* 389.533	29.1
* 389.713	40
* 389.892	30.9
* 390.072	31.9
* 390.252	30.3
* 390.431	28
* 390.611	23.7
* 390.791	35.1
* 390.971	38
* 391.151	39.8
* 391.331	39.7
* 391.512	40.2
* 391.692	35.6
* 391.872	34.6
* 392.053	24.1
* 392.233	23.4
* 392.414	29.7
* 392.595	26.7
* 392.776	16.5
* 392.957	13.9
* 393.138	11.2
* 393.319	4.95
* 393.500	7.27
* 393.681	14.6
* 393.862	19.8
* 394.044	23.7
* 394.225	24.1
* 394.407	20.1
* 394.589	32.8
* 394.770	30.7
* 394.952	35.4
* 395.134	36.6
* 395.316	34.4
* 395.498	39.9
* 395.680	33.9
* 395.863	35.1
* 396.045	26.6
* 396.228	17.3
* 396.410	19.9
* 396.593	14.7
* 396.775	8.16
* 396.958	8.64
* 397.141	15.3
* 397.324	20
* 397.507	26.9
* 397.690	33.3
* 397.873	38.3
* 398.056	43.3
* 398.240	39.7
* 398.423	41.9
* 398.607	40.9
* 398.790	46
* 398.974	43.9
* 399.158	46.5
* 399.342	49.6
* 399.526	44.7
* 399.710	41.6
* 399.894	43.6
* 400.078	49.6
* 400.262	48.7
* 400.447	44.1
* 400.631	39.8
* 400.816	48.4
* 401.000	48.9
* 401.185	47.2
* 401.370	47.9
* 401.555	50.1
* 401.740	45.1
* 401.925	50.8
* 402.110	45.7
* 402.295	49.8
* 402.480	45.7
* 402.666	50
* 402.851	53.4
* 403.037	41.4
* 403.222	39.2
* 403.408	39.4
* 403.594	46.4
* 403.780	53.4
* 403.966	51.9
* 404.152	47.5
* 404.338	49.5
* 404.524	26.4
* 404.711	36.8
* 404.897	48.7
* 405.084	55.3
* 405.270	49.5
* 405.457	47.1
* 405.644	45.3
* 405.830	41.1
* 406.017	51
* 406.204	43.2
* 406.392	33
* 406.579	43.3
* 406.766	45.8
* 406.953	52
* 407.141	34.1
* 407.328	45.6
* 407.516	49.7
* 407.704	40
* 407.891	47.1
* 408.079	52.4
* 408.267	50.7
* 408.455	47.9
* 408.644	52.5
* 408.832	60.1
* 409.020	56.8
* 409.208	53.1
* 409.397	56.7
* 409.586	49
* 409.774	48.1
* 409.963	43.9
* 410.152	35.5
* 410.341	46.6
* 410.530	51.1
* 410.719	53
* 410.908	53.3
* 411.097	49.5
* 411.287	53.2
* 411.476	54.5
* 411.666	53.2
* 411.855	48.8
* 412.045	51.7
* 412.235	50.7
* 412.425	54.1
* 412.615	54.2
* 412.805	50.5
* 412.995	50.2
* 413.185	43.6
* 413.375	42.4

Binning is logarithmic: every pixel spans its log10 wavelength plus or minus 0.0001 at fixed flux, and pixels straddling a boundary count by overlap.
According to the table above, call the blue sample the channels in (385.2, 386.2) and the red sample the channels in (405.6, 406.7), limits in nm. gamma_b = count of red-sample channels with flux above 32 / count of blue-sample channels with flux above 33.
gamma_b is 6.0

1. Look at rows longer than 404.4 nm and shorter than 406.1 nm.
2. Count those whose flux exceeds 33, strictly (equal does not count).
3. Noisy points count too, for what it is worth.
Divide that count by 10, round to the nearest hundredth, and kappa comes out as 0.80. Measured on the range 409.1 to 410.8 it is 0.90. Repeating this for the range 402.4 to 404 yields 0.90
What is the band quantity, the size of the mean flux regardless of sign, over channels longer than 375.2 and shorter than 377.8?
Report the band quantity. 33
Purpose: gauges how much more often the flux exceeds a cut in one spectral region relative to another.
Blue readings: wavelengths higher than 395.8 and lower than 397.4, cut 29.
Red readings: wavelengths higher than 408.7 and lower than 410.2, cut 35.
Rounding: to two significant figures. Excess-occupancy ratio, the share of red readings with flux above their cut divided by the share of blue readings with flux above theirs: 9.0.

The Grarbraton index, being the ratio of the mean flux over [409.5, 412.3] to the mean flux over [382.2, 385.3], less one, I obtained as 1.3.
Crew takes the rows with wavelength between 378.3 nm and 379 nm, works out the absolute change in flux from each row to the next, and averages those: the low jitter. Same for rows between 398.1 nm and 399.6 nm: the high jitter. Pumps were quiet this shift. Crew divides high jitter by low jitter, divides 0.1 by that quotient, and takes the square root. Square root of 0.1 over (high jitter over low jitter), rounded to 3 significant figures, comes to 0.441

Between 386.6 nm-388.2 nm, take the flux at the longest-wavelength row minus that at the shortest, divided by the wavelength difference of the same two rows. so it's 1.4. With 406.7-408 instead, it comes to 1.2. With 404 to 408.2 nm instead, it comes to 1.2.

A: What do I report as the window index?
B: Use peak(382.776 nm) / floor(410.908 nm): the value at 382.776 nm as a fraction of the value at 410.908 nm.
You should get 0.26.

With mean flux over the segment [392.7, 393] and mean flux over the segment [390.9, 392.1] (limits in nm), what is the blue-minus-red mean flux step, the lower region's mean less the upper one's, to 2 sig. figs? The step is 21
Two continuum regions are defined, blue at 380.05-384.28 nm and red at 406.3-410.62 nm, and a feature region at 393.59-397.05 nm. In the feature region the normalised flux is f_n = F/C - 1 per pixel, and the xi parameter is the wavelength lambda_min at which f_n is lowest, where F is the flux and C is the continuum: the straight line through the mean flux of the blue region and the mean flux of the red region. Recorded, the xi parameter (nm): 396.775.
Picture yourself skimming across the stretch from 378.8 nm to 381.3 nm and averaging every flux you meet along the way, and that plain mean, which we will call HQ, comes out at 33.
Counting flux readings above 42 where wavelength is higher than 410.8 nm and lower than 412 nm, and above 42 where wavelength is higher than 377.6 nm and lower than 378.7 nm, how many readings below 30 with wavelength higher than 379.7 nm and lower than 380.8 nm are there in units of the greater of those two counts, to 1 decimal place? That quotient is 0.3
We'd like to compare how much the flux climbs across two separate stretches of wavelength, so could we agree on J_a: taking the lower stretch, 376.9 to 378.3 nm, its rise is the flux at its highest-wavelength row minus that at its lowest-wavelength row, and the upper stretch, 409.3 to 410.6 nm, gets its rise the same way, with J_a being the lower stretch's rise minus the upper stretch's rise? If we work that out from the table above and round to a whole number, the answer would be 13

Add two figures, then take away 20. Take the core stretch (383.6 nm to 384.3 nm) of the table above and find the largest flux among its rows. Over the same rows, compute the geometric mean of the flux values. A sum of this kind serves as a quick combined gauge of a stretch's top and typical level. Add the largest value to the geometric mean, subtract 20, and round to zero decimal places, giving 19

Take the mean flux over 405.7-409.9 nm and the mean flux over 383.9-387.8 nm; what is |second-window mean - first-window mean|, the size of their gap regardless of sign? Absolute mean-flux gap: 21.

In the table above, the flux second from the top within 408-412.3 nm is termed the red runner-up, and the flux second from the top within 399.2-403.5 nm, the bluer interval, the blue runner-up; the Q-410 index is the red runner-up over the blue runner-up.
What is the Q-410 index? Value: 1.12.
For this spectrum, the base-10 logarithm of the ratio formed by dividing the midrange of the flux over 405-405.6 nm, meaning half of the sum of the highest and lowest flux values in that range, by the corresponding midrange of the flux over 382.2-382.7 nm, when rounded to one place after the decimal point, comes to 0.4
